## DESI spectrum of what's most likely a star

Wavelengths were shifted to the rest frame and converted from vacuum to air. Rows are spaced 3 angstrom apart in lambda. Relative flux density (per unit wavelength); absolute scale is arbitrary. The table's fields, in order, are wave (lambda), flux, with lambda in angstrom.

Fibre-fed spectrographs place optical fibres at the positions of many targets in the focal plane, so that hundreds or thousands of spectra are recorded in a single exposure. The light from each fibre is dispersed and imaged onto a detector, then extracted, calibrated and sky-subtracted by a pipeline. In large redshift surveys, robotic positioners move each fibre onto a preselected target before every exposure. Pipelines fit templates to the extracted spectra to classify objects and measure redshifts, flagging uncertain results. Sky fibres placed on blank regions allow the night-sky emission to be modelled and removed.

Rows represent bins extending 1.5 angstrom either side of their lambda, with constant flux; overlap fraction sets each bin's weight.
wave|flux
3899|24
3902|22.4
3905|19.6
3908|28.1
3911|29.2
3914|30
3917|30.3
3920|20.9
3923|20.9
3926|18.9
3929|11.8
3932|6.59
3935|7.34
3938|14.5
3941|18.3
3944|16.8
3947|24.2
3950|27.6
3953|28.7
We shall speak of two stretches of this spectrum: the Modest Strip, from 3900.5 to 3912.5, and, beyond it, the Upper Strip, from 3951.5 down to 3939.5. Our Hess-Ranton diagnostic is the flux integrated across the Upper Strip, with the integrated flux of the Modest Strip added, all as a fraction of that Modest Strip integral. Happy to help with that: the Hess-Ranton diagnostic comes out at 1.88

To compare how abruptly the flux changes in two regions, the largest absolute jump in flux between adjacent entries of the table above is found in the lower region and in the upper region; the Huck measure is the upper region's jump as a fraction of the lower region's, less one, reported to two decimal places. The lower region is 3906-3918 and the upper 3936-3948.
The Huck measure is 5.73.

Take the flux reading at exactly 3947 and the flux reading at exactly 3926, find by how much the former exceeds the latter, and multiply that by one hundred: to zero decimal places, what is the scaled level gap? 530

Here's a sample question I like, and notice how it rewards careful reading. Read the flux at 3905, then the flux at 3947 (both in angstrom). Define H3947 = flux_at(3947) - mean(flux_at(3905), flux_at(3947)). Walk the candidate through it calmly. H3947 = 2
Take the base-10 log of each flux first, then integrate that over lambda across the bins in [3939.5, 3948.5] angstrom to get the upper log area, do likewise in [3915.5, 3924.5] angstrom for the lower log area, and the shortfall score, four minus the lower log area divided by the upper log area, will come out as 2.94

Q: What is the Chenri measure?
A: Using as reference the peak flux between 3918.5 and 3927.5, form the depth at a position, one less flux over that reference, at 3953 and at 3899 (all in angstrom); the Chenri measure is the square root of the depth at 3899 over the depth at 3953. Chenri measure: 0.63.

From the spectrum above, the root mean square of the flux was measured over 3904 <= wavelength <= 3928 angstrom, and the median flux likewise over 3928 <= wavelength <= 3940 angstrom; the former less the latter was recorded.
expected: 15.6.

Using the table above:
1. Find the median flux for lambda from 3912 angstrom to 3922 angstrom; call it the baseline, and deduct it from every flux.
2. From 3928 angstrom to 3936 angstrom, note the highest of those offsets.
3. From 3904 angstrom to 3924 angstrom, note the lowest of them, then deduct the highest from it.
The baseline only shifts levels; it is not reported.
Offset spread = 8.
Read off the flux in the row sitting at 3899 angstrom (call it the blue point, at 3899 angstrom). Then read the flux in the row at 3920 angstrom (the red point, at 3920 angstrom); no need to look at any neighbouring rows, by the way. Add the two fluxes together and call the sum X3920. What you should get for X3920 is 45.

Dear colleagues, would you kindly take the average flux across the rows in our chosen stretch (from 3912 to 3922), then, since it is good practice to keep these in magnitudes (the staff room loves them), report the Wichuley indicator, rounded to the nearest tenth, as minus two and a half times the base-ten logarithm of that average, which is -3.6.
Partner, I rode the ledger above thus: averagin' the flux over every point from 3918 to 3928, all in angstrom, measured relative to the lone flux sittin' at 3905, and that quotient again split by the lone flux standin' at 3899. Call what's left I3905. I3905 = 0.043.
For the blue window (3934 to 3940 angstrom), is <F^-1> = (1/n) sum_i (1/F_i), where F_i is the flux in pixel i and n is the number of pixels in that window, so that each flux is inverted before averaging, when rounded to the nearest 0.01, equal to 0.10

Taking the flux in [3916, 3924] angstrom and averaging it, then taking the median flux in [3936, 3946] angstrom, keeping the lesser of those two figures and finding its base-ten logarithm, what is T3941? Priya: 1.23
